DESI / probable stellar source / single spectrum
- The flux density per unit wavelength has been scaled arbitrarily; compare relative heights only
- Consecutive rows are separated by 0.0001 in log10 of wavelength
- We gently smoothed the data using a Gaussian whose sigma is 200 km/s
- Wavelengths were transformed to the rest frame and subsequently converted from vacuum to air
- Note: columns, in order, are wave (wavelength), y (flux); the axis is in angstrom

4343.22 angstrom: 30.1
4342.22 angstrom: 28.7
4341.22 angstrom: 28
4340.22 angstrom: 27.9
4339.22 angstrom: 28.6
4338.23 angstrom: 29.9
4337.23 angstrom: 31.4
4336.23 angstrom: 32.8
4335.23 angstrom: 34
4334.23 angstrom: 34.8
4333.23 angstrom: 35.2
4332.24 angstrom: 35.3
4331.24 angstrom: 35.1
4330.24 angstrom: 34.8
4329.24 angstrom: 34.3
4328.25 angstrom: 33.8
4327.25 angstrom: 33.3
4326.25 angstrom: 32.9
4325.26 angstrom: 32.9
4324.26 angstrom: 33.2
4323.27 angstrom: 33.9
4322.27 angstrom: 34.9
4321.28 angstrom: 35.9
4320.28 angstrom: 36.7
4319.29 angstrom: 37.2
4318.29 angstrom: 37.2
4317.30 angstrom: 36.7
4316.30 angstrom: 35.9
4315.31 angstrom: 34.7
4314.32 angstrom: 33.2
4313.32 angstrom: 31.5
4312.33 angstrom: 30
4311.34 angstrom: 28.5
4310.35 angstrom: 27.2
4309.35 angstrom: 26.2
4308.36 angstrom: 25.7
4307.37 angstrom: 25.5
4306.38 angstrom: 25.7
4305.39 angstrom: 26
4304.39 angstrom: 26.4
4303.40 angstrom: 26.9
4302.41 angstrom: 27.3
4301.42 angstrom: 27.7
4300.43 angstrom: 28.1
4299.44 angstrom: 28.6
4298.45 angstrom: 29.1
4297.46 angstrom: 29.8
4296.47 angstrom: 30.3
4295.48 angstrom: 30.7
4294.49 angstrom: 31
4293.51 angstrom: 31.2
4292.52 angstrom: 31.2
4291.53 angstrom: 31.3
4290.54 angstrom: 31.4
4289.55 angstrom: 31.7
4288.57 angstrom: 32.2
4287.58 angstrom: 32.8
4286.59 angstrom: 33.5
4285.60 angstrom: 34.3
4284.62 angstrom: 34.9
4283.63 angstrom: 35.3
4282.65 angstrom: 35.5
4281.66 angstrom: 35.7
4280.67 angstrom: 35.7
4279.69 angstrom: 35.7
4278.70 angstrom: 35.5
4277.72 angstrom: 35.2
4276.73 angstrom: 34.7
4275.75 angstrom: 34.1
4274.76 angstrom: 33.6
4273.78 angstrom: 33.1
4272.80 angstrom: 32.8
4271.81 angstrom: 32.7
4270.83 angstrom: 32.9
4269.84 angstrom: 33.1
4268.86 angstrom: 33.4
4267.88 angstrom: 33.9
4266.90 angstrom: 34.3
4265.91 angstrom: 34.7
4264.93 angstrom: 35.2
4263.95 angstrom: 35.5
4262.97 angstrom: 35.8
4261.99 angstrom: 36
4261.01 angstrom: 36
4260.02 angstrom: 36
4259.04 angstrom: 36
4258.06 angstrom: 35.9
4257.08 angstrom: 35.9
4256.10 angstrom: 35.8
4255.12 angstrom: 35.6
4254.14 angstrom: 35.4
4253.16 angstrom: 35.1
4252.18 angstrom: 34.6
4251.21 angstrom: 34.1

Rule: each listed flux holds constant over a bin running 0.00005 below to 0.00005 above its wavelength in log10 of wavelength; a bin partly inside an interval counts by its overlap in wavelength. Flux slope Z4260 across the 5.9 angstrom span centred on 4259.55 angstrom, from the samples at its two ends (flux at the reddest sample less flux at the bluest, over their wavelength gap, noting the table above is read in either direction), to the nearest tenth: 0.0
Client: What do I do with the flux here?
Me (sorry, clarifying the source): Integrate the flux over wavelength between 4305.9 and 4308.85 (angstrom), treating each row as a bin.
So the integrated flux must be 76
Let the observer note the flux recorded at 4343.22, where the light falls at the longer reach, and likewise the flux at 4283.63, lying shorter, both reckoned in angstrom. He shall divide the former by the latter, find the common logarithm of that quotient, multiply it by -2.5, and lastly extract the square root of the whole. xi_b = 0.42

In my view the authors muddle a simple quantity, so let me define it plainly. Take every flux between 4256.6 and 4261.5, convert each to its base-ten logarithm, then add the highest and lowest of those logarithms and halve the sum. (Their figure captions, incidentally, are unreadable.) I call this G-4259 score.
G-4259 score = 1.56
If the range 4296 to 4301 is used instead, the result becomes 1.47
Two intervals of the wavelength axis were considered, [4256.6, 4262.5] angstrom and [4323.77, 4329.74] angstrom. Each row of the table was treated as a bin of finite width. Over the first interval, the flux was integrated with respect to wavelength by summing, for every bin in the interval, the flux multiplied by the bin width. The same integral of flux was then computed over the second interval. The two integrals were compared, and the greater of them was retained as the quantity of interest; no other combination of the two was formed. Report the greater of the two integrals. 212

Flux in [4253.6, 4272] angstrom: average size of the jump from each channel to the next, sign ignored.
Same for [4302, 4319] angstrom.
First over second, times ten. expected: 2.6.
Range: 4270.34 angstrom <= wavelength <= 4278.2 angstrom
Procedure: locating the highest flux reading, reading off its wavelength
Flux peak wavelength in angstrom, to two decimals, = 4277.72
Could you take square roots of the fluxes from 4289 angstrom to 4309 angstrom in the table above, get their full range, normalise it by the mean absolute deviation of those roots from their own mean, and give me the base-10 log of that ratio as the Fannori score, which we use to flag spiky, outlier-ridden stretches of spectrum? 0.49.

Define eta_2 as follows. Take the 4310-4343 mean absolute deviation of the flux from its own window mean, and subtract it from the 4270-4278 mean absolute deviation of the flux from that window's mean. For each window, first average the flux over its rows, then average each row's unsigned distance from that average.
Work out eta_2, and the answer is -2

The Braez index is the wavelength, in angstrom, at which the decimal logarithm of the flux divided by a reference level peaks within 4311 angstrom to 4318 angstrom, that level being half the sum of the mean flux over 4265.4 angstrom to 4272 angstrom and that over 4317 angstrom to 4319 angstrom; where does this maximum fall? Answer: 4317.30 angstrom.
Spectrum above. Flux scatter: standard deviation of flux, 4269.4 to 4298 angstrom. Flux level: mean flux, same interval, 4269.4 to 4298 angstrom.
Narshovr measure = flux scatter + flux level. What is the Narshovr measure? 35.0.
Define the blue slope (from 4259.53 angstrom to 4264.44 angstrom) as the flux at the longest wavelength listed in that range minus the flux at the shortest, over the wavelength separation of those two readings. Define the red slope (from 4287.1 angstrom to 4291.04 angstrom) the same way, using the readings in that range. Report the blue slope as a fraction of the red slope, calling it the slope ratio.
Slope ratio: 0.27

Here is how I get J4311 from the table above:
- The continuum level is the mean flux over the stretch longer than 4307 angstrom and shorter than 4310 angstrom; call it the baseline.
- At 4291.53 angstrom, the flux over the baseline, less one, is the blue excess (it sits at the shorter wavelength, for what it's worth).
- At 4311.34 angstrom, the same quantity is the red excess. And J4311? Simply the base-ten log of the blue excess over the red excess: 0.31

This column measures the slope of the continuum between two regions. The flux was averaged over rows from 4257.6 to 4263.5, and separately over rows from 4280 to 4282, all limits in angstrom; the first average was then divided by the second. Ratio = 1.01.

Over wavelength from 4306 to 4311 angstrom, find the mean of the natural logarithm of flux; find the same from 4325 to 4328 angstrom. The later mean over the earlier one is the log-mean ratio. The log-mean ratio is 1.07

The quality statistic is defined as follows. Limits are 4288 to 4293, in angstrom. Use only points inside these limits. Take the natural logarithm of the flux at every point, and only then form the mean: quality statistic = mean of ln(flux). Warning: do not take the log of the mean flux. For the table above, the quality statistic 3.45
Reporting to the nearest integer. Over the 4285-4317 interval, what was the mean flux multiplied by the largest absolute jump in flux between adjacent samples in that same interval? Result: 51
